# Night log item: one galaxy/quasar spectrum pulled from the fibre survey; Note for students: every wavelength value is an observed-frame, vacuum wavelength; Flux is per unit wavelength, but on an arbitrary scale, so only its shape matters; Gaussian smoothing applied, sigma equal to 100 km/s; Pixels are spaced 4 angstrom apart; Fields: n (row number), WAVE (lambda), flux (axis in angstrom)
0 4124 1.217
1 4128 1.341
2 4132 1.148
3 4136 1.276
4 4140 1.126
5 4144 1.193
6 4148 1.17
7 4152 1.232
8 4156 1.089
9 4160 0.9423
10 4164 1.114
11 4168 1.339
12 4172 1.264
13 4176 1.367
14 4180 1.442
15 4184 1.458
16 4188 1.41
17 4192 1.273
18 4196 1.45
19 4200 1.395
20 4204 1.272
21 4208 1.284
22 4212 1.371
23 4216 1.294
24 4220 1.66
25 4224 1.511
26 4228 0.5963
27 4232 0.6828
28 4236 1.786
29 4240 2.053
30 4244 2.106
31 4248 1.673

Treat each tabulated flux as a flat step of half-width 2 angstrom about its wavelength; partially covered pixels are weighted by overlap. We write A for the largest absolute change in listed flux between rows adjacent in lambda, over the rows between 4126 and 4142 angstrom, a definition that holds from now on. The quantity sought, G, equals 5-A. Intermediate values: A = 0.19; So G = 4.81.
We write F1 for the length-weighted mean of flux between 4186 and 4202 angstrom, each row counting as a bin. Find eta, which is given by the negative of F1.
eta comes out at -1.38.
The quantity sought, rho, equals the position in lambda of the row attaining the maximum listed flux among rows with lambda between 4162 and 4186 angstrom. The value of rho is 4184 angstrom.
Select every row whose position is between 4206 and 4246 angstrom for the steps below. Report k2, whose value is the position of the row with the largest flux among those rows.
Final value 4244 angstrom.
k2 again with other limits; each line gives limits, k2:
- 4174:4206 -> 4184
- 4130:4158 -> 4136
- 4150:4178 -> 4176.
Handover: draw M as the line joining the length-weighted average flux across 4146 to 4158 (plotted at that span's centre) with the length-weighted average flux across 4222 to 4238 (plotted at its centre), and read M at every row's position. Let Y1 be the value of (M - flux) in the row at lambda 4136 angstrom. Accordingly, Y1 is -0.11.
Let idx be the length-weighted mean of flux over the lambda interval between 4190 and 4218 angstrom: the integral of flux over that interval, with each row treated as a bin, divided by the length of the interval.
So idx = 1.33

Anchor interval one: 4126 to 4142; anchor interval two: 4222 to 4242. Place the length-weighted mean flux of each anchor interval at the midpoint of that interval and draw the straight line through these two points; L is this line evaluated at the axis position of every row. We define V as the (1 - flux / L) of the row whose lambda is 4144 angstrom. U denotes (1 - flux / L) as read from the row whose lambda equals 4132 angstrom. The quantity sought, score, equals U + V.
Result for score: 0.09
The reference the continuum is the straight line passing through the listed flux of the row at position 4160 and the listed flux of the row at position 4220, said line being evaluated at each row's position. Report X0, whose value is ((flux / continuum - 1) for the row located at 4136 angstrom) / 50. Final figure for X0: 0.019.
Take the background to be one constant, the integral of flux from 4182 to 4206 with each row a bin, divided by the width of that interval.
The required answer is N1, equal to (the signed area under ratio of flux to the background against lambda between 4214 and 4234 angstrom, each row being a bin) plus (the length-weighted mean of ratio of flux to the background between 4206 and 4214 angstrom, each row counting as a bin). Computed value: 18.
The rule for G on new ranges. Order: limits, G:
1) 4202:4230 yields 4.09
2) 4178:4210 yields 4.82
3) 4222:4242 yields 3.90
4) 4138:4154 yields 4.93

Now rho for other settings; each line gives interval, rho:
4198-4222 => 4220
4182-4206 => 4184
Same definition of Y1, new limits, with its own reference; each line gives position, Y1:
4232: 0.46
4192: -0.12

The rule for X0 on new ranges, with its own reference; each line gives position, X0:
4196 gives 0.001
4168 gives 0.006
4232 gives -0.012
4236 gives -0.001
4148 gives 0.009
